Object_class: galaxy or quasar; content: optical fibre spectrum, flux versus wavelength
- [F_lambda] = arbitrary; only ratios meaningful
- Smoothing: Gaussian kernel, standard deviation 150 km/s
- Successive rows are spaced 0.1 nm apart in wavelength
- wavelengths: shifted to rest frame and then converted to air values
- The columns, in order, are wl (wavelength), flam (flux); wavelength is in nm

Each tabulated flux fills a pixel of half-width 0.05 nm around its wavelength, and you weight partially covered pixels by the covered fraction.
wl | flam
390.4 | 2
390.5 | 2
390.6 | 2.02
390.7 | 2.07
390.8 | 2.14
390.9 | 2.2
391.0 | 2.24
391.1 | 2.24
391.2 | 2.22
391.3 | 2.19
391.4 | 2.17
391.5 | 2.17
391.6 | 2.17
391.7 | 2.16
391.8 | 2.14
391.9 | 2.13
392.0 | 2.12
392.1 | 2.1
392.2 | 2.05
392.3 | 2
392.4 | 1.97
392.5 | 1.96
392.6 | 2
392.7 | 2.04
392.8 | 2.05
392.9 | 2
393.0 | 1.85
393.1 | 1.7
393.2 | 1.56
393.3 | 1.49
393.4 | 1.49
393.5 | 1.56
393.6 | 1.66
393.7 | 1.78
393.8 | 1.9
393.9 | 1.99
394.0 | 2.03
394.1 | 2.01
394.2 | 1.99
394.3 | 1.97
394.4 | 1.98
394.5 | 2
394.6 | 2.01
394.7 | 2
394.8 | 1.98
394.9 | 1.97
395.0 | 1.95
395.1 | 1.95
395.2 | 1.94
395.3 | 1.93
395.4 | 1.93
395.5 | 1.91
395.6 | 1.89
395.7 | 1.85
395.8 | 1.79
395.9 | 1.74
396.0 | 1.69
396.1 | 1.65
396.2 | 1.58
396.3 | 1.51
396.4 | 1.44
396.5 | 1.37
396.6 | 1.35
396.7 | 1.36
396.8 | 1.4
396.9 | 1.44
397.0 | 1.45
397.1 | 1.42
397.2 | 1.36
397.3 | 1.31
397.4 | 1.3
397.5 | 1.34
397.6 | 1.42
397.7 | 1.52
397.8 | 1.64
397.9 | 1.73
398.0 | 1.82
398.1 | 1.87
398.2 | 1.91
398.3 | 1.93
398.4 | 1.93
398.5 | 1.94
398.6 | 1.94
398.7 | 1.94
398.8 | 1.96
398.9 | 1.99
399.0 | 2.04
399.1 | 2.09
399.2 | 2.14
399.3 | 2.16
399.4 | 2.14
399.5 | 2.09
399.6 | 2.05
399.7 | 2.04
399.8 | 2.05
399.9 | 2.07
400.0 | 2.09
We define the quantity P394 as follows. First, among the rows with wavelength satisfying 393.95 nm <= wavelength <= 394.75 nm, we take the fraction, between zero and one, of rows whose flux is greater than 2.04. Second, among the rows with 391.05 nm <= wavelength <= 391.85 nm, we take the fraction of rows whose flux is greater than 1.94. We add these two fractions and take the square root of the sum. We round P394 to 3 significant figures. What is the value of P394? 1.00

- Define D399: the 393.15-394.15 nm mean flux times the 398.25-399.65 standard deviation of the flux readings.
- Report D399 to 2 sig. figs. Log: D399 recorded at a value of 0.15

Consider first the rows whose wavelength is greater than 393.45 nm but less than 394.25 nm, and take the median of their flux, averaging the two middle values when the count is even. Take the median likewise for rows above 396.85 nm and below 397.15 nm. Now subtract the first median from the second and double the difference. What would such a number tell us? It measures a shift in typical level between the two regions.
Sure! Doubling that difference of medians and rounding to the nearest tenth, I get -1.0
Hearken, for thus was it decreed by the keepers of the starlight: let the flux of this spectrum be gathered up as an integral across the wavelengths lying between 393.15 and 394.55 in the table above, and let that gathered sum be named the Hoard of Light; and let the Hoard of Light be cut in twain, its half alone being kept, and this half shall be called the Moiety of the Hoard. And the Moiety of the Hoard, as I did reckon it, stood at 1.27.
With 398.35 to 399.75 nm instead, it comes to 1.42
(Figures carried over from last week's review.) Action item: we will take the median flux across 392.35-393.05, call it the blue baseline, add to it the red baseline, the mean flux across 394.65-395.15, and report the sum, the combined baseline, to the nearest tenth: 4.0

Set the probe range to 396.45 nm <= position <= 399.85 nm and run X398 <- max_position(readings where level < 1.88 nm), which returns 398.1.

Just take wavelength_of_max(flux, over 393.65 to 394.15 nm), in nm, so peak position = 394.0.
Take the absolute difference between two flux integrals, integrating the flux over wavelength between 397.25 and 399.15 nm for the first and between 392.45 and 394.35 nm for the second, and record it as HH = 0.14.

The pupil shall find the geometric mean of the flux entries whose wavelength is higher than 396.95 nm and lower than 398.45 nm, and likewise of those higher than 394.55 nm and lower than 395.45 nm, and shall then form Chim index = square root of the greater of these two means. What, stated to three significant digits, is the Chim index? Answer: 1.40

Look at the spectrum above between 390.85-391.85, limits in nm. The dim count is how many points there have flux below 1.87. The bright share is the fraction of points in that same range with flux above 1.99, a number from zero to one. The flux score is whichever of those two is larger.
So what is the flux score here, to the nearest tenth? 1.0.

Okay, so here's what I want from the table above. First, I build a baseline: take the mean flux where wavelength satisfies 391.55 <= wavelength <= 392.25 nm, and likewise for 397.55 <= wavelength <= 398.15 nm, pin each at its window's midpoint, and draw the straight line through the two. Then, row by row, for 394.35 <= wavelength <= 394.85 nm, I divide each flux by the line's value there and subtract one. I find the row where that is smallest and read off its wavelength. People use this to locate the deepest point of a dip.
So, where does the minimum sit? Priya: 394.4 nm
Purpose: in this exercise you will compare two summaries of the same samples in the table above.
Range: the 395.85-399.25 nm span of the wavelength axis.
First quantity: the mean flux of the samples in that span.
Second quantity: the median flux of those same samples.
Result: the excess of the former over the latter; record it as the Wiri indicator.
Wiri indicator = 0.017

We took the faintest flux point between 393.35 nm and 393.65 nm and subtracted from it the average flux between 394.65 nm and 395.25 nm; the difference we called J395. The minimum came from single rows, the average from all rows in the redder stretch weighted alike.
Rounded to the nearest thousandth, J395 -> -0.475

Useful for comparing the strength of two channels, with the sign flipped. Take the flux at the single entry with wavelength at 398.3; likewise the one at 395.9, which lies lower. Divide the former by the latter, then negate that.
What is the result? -1.11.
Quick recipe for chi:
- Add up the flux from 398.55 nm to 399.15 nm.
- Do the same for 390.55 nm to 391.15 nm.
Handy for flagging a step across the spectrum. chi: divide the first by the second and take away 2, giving -1.07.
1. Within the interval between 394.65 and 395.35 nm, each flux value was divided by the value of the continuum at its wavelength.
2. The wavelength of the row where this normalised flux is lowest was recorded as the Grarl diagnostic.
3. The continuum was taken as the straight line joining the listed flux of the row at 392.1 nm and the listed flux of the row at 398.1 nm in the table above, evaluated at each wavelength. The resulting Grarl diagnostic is 395.3 nm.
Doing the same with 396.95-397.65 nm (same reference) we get 397.4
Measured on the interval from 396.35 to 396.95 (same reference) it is 396.6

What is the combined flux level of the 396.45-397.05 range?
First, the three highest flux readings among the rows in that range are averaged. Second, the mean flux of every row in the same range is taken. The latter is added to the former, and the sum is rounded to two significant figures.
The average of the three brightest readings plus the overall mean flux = 2.8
